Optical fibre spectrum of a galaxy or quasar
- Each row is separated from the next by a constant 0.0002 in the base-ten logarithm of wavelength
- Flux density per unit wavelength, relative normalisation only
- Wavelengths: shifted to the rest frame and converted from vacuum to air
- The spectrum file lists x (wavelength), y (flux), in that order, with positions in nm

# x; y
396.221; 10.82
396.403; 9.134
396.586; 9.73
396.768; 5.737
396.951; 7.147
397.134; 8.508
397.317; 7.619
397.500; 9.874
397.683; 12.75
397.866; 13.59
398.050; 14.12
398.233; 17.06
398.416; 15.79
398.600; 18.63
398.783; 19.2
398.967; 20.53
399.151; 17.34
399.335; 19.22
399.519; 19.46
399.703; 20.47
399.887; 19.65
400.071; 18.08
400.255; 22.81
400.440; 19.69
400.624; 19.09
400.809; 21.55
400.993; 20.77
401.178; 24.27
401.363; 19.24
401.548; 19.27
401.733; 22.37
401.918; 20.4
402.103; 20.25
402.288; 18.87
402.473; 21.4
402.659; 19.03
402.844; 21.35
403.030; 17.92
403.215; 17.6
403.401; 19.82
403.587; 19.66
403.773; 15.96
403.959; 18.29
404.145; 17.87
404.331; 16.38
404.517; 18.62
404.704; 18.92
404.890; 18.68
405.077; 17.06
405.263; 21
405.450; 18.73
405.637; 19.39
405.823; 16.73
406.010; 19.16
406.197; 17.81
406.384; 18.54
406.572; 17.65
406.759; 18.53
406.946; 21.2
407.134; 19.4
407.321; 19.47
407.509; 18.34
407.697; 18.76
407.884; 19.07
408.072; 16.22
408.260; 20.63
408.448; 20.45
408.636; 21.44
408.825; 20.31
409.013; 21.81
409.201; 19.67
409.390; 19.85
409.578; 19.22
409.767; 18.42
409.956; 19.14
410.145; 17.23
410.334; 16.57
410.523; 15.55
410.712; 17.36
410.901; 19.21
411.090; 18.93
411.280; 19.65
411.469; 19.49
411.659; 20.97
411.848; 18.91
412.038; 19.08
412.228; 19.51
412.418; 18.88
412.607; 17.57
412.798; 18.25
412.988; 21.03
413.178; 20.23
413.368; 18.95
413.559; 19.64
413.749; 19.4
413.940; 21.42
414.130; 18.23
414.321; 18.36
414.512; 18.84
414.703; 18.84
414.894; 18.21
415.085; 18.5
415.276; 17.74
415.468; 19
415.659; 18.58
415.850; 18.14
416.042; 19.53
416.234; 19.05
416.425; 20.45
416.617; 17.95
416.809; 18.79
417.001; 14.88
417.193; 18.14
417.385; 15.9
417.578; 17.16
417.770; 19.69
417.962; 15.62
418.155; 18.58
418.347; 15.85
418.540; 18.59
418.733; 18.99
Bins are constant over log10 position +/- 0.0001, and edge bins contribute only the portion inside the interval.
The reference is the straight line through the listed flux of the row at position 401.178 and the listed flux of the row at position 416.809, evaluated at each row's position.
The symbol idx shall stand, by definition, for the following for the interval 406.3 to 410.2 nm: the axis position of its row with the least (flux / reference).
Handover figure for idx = 408.072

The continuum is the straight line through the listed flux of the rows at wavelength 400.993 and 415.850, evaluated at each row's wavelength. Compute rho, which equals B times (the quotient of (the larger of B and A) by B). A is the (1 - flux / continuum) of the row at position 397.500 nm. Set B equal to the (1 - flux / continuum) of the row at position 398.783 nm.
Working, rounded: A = 0.54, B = 0.09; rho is 0.54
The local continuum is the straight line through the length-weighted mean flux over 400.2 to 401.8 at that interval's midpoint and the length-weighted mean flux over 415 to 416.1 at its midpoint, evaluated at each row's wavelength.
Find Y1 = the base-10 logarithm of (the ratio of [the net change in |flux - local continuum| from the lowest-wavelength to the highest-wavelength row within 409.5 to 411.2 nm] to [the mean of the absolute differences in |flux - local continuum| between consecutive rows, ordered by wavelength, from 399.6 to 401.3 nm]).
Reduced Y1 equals -1.5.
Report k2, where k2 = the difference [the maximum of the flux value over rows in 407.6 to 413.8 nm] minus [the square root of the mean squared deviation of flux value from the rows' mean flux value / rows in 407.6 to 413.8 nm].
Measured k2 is 20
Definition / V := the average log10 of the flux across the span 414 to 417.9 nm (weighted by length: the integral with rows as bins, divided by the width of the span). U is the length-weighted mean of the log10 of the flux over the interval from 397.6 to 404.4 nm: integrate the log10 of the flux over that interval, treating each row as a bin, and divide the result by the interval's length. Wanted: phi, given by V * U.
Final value 1.61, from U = 1.27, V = 1.26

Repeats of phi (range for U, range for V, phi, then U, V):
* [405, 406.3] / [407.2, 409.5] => 1.64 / 1.27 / 1.29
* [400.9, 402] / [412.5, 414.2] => 1.70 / 1.32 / 1.29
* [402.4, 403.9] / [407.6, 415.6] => 1.63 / 1.28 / 1.28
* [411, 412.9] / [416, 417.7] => 1.60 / 1.28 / 1.25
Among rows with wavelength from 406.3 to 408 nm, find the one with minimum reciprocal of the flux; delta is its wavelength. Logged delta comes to 406.946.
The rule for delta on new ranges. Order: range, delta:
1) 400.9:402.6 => 401.178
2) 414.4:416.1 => 416.042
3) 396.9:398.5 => 398.233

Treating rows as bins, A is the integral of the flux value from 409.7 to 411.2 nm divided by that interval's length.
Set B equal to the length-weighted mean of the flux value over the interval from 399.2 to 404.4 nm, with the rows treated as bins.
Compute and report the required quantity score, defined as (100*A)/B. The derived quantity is 91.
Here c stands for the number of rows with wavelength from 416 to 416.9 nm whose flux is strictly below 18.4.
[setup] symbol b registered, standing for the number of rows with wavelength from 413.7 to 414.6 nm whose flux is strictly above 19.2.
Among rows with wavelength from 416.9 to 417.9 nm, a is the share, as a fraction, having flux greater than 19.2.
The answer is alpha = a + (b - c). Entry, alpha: 1.2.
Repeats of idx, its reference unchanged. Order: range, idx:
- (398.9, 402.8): 399.151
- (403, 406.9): 403.773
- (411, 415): 412.607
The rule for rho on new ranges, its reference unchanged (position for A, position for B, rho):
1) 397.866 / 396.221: 0.50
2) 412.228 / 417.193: -0.01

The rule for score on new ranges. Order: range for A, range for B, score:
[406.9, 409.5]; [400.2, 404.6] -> 100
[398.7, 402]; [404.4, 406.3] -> 109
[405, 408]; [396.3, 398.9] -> 155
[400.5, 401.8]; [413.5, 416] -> 111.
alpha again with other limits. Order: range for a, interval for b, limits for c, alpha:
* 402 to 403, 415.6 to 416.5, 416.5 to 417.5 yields -1.4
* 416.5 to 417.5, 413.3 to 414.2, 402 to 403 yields 3.0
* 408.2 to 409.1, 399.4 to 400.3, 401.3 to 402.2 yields 5.0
